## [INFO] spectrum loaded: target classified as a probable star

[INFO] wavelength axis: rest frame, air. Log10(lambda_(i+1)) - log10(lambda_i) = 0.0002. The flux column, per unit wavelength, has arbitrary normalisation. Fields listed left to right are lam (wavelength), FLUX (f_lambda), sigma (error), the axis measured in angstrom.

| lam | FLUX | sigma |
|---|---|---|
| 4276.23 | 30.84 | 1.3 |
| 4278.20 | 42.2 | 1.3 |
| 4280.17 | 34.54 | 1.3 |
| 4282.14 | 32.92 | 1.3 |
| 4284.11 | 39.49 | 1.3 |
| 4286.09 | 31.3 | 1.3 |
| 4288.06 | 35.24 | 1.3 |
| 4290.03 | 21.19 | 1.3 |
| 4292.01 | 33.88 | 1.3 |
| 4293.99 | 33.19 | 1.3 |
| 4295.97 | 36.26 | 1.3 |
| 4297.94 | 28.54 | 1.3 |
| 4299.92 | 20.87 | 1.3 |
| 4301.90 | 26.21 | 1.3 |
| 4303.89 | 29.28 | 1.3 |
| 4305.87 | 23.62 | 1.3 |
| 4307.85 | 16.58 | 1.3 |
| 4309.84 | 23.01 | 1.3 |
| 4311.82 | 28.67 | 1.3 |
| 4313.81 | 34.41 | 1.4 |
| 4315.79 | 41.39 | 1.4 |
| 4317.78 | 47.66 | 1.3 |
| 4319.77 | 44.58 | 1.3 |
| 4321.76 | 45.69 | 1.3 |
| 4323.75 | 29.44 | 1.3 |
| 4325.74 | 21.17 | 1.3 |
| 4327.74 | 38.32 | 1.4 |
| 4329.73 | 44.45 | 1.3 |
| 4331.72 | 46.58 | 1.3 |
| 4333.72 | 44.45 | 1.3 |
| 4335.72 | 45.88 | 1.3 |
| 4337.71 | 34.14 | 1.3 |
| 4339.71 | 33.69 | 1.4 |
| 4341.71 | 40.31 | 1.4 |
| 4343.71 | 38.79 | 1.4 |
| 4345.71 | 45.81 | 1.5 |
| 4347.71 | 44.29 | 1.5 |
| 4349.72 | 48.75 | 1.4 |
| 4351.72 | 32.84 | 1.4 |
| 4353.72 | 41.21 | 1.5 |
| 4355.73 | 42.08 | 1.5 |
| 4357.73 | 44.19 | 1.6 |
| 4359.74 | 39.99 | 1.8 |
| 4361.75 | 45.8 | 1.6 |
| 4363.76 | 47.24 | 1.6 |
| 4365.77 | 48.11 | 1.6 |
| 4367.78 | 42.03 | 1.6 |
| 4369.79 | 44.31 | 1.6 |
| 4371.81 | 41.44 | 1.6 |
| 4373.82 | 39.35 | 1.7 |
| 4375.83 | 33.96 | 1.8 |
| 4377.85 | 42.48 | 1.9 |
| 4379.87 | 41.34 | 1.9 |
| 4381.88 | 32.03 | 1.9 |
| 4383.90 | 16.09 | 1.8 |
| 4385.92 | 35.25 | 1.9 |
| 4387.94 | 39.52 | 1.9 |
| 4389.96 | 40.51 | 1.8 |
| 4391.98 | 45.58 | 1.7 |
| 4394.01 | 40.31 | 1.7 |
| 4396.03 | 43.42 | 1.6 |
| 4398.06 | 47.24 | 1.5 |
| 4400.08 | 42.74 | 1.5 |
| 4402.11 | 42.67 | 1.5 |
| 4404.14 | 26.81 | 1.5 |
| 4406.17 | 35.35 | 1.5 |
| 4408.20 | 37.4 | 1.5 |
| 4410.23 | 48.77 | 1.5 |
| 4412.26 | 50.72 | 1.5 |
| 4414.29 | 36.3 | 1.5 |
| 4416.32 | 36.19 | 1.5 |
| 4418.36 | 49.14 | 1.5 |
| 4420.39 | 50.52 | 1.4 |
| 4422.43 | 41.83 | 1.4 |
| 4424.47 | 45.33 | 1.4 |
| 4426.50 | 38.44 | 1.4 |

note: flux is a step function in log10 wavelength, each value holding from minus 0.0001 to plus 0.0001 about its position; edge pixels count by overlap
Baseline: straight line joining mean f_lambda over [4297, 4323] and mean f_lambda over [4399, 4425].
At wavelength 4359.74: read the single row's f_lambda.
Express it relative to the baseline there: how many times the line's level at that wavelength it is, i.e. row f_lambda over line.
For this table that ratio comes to 1.09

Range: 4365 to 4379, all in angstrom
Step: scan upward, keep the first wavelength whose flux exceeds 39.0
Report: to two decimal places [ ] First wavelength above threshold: 4365.77 angstrom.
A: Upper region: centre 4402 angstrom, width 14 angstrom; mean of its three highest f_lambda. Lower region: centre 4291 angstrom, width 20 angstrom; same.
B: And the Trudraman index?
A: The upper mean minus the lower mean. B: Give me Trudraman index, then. 7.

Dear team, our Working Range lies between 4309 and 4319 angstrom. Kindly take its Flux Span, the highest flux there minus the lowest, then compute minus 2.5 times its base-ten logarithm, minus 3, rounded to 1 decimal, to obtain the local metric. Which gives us -6.5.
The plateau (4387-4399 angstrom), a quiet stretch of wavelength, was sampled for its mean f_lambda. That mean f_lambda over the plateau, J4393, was 43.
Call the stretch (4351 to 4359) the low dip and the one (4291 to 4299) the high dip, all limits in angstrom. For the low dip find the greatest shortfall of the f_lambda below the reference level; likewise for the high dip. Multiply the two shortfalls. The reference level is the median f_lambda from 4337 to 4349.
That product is 74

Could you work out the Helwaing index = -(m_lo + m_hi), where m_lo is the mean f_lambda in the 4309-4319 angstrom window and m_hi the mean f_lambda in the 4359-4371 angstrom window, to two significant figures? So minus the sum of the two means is -80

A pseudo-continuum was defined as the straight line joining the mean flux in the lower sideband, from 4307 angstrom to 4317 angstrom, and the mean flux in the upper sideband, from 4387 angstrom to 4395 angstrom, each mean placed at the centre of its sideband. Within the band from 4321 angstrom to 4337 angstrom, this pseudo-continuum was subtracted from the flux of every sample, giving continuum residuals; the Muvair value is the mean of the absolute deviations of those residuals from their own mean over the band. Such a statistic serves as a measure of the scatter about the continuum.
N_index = 7.0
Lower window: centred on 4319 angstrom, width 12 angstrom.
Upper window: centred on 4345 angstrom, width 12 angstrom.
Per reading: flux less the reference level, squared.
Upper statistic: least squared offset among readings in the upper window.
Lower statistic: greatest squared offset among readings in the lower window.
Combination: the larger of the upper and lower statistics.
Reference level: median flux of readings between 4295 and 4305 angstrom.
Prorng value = 366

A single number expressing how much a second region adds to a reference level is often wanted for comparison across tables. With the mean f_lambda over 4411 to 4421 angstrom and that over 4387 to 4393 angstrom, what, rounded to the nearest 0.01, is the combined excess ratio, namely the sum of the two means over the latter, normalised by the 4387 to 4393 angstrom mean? 2.06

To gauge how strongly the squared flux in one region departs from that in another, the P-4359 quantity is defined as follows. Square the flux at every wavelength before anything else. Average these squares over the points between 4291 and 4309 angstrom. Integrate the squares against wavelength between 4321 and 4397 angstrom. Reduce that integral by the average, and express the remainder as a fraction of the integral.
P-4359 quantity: 0.994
